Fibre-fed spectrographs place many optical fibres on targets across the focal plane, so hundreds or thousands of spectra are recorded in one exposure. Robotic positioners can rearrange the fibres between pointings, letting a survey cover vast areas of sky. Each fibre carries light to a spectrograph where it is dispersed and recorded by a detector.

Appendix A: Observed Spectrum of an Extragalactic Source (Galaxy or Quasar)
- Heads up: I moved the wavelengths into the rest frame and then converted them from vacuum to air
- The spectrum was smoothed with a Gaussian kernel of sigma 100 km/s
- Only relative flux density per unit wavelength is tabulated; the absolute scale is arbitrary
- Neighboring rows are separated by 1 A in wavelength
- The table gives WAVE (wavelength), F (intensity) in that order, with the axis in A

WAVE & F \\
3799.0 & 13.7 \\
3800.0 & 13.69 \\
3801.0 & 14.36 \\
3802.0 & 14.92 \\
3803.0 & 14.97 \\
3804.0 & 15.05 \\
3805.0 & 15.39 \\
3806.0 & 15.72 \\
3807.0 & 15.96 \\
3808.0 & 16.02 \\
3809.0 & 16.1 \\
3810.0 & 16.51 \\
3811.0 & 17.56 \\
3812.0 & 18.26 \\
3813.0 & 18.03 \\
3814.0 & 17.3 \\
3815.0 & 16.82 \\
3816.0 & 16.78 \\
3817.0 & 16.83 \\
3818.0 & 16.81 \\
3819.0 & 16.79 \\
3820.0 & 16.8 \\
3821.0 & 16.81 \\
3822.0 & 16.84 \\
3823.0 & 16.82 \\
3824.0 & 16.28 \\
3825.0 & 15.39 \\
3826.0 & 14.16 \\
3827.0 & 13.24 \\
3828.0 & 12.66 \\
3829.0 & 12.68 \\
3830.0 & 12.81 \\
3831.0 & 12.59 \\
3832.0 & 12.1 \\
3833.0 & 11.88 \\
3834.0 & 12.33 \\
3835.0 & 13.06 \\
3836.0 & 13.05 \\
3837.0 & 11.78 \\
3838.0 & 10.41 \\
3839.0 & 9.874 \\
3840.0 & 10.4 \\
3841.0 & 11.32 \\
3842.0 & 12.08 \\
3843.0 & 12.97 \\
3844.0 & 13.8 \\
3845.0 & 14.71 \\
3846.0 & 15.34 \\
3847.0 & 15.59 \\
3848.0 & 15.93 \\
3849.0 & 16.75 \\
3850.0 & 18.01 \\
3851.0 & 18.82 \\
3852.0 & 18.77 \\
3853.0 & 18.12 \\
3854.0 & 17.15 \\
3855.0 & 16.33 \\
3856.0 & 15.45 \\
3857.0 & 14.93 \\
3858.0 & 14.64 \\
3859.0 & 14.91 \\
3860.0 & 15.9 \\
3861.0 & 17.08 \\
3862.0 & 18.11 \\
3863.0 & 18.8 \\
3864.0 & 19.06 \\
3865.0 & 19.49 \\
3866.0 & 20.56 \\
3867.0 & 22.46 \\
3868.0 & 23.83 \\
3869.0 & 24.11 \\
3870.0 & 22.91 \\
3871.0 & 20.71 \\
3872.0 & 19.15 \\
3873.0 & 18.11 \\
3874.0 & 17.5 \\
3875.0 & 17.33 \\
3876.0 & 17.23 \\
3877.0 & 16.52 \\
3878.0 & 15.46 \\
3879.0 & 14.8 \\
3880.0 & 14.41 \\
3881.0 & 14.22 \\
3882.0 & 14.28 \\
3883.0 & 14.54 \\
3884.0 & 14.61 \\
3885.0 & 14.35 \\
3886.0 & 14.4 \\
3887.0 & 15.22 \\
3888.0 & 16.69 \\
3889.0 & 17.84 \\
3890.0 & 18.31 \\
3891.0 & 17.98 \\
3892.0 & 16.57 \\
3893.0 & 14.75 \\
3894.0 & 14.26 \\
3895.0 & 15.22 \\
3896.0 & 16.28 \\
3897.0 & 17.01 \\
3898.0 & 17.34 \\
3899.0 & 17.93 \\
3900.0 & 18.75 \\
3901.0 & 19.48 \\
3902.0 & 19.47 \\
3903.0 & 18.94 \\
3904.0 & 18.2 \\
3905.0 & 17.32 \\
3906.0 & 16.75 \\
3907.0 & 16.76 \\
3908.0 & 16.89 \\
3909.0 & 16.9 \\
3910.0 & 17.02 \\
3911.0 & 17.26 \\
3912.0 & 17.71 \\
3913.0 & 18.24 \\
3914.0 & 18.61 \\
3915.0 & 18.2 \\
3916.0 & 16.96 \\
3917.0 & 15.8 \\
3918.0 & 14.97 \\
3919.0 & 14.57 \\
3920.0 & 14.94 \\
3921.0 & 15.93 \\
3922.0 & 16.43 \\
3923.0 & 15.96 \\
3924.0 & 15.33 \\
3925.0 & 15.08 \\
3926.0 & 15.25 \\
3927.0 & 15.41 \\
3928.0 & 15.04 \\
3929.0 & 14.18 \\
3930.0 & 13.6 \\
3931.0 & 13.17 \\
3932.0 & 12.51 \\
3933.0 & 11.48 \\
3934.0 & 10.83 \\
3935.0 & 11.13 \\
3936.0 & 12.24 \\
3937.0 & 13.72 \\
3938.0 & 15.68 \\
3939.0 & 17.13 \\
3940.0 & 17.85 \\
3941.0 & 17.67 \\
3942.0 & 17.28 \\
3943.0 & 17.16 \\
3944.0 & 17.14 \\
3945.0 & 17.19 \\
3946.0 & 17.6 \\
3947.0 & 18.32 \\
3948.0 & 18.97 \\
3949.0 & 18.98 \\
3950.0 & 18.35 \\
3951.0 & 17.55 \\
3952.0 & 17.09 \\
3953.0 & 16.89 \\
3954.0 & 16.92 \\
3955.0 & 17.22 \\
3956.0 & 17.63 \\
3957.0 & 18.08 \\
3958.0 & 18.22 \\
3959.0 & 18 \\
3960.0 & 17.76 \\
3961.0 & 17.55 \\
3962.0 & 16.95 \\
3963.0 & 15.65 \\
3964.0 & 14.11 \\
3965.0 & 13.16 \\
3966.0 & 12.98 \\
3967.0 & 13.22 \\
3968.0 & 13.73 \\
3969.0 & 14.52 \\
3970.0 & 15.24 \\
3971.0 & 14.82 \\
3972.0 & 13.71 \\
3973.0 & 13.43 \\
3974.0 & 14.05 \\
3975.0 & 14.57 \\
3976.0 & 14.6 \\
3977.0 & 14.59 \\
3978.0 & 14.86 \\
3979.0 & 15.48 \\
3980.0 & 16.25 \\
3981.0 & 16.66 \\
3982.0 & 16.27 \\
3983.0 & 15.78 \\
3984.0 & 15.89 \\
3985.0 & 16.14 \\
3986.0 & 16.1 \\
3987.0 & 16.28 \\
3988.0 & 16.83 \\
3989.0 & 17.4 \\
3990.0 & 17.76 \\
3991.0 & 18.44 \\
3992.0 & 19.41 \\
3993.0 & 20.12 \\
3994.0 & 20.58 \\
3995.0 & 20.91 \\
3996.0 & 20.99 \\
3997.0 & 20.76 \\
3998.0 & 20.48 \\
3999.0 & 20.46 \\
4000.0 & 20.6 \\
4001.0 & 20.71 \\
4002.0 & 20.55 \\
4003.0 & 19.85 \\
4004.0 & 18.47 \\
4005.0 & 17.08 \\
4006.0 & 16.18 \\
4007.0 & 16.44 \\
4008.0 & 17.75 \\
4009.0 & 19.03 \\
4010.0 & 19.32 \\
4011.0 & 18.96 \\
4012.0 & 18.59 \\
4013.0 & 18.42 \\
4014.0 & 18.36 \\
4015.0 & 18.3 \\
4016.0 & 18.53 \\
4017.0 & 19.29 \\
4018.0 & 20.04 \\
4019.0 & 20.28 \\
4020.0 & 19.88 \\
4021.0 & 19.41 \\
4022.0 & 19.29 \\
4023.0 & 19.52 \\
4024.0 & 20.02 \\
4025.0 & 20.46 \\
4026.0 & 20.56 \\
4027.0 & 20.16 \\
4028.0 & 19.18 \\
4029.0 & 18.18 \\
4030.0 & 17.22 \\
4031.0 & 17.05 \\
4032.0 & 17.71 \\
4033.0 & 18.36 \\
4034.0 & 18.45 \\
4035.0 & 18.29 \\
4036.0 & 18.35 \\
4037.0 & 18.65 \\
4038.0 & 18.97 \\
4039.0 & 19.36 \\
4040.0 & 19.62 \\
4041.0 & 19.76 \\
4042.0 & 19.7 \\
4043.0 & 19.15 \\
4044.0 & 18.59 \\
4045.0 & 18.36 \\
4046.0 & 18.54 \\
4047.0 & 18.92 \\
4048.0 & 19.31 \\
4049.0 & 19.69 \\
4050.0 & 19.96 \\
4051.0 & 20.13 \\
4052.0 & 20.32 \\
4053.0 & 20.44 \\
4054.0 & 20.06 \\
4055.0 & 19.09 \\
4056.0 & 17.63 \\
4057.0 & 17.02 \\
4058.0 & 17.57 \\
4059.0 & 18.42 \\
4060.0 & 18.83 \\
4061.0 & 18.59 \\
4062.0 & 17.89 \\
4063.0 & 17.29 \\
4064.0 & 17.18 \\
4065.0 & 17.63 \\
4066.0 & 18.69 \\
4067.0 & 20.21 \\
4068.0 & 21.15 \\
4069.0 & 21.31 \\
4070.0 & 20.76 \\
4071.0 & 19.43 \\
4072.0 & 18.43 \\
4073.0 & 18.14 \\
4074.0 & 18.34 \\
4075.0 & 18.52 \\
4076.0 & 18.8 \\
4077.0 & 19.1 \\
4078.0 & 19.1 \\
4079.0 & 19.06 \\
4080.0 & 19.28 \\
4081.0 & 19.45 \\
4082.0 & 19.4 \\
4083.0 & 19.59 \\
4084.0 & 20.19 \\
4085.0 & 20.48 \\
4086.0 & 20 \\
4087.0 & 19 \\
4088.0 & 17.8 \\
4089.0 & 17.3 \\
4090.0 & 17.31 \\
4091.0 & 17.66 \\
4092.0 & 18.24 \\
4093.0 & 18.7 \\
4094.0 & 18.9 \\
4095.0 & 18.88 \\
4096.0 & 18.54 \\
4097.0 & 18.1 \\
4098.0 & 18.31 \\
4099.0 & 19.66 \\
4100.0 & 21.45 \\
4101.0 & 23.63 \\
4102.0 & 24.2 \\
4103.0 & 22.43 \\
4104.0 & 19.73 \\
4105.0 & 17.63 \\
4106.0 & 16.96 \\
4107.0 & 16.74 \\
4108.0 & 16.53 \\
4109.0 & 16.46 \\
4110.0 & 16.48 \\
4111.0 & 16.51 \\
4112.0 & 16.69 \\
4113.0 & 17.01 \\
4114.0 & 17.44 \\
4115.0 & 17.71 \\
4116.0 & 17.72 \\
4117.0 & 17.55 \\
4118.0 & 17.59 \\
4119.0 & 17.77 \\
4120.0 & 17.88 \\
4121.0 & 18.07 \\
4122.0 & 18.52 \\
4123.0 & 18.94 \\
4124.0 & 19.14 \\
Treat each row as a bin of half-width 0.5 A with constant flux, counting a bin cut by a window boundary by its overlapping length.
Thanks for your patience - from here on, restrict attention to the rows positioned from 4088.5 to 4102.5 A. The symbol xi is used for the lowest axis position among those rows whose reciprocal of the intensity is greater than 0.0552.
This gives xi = 4089.0 A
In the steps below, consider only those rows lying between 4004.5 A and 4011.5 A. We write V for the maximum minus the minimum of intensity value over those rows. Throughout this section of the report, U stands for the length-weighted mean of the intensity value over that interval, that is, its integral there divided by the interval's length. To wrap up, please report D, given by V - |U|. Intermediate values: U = 17.8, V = 3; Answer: -15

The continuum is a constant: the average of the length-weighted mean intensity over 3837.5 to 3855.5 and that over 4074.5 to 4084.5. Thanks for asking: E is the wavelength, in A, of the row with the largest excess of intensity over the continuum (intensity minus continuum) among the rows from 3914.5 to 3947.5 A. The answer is 3947.0 A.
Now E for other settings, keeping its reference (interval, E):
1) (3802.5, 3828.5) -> 3812.0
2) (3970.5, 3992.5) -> 3992.0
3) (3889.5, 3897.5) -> 3890.0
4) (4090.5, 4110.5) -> 4102.0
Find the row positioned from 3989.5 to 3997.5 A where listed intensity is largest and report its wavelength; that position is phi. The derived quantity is 3996.0 A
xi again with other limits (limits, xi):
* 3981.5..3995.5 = 3982.0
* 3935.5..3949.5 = 3936.0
